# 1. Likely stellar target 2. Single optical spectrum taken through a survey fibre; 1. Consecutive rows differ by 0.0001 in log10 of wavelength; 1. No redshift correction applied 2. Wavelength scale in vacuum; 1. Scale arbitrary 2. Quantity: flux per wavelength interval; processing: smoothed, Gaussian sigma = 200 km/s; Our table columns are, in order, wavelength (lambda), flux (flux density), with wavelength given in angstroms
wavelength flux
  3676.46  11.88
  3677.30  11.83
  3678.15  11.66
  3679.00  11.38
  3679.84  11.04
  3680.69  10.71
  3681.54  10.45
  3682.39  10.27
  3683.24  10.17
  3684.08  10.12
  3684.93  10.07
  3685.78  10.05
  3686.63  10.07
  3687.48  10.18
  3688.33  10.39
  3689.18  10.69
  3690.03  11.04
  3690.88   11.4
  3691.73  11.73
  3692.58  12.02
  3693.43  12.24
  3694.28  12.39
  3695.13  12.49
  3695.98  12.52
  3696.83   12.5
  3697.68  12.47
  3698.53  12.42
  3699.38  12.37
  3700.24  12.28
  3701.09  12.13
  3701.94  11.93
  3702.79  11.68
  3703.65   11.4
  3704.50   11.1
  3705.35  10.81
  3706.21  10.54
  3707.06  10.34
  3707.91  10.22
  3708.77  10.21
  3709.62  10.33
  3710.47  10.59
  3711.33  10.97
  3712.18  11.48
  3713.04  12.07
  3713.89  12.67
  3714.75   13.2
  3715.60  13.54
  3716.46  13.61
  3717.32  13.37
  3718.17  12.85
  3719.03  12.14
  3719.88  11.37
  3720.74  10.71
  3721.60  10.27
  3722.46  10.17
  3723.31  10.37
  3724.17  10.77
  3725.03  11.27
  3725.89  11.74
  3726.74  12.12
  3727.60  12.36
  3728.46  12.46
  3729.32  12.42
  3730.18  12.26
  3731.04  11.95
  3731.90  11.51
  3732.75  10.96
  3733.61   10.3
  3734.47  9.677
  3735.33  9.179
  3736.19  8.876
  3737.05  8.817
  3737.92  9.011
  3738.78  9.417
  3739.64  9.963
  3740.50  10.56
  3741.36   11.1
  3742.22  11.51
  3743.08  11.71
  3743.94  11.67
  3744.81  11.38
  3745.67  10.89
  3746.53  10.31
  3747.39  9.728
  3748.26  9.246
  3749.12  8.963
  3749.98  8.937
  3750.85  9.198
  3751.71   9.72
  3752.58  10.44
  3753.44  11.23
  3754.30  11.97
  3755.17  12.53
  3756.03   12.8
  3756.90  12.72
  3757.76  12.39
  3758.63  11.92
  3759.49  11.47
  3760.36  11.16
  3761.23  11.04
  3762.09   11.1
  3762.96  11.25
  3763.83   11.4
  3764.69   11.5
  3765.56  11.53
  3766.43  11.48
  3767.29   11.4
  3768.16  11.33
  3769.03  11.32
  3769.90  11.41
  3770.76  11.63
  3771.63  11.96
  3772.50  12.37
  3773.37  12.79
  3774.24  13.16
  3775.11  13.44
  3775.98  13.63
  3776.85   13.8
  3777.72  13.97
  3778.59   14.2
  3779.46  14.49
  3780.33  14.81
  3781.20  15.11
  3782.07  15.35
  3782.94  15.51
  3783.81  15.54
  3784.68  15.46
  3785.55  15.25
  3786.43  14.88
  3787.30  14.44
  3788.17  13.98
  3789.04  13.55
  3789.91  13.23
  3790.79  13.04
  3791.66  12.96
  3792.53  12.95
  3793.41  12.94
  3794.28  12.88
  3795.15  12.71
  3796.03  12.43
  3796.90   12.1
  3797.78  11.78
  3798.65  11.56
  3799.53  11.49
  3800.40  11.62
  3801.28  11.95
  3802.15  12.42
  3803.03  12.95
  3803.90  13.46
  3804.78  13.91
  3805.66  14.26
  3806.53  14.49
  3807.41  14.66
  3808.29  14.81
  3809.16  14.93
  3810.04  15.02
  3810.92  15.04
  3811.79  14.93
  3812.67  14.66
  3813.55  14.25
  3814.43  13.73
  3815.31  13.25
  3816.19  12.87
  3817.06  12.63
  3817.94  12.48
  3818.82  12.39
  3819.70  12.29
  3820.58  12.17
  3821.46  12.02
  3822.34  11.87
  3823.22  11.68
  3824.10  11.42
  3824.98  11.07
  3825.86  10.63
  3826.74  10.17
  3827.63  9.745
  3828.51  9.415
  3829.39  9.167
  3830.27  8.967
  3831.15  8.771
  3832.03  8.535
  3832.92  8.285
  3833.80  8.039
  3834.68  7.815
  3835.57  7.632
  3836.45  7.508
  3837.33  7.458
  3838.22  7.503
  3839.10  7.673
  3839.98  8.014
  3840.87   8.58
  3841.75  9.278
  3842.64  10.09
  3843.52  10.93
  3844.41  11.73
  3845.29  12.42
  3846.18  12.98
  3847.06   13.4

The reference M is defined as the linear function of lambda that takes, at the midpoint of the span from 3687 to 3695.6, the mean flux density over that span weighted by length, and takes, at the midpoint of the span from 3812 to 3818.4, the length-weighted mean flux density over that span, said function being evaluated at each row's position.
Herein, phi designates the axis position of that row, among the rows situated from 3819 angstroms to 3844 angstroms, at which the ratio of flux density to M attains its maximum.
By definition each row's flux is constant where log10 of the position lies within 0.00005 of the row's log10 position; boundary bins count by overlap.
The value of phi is 3819.70 angstroms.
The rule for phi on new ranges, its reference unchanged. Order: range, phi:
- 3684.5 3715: 3714.75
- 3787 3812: 3810.92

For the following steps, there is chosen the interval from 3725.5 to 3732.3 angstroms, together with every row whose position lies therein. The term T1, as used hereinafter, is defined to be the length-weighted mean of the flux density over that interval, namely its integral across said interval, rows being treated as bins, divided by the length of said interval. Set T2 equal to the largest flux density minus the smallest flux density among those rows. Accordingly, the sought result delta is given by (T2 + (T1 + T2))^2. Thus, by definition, 196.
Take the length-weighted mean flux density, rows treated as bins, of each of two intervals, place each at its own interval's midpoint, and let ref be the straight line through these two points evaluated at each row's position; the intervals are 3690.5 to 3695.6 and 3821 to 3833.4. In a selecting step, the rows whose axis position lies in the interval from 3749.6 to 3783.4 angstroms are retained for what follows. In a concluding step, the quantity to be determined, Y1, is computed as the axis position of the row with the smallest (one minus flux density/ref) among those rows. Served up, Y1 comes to 3782.94 angstroms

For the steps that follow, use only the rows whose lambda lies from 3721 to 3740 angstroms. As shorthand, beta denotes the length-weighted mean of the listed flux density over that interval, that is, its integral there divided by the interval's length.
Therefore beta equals 10.7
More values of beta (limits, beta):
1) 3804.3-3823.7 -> 13.6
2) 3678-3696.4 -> 11.0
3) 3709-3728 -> 11.7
